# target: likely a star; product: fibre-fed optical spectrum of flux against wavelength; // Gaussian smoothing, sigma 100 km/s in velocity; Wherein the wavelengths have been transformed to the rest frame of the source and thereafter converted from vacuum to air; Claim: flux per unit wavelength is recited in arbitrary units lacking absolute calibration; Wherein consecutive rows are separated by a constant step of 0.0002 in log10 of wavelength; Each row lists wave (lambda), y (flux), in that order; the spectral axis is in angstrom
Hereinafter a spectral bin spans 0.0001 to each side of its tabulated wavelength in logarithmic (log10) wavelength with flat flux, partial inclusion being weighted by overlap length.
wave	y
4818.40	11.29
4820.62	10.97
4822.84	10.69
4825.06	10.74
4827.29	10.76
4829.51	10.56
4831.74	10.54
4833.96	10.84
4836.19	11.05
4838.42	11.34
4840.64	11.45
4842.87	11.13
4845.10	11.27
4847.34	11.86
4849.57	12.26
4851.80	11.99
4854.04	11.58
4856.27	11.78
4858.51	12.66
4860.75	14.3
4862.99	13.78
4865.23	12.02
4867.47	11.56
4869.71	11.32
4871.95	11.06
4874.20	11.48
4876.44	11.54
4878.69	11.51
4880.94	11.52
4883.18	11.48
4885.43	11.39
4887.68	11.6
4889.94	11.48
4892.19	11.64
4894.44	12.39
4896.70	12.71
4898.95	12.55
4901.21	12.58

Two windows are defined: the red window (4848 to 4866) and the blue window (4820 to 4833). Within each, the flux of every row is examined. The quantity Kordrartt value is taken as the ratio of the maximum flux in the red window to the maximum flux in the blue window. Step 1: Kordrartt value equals 1.30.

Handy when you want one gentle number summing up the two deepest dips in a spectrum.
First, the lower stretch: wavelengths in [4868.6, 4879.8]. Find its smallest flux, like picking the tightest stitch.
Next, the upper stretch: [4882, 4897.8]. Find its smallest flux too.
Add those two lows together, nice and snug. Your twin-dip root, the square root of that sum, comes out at 4.74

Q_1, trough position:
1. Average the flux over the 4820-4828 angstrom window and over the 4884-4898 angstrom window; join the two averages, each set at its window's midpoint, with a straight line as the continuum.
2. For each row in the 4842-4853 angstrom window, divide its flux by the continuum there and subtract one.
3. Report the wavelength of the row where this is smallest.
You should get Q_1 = 4842.87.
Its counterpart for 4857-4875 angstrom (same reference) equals 4871.95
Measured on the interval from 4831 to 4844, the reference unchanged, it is 4831.74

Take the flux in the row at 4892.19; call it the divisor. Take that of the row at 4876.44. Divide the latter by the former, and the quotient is 0.99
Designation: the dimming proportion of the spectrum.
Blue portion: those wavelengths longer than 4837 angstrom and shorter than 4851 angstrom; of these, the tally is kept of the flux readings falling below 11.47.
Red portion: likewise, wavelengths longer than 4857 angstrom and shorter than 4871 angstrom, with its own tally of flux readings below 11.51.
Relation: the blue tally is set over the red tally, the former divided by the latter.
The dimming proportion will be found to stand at 4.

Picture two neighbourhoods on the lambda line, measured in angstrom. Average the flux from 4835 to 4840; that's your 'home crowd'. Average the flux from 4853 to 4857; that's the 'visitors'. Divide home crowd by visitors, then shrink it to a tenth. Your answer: 0.096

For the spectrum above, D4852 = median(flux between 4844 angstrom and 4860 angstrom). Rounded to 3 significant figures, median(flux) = 11.9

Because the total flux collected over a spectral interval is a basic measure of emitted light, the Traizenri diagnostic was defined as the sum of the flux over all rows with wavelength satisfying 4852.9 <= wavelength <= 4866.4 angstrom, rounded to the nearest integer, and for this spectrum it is 76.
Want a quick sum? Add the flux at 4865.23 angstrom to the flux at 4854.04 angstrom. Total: 23.6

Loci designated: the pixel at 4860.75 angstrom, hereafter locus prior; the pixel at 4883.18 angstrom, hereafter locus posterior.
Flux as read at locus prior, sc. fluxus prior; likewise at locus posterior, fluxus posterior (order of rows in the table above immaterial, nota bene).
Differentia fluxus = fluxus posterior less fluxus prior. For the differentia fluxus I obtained -2.8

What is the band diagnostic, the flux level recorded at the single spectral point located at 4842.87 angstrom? 11.13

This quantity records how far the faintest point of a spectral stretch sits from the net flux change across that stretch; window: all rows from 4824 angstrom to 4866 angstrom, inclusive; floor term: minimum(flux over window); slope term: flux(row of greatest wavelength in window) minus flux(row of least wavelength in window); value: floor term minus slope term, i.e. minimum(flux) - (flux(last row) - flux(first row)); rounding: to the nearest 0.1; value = 9.3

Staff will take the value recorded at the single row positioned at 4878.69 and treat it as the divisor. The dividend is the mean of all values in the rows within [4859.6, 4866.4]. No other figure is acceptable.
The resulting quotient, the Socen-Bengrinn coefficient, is 1.16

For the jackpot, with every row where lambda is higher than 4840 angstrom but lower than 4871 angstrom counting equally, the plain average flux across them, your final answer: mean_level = 12.1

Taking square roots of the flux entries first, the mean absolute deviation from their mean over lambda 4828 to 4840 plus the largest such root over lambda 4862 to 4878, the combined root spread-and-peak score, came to 3.75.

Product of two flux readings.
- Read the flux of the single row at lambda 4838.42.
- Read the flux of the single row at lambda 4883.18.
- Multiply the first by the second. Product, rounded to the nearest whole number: 130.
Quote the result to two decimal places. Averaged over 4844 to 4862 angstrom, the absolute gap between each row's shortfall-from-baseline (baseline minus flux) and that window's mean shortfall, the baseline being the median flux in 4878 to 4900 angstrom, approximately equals 0.65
